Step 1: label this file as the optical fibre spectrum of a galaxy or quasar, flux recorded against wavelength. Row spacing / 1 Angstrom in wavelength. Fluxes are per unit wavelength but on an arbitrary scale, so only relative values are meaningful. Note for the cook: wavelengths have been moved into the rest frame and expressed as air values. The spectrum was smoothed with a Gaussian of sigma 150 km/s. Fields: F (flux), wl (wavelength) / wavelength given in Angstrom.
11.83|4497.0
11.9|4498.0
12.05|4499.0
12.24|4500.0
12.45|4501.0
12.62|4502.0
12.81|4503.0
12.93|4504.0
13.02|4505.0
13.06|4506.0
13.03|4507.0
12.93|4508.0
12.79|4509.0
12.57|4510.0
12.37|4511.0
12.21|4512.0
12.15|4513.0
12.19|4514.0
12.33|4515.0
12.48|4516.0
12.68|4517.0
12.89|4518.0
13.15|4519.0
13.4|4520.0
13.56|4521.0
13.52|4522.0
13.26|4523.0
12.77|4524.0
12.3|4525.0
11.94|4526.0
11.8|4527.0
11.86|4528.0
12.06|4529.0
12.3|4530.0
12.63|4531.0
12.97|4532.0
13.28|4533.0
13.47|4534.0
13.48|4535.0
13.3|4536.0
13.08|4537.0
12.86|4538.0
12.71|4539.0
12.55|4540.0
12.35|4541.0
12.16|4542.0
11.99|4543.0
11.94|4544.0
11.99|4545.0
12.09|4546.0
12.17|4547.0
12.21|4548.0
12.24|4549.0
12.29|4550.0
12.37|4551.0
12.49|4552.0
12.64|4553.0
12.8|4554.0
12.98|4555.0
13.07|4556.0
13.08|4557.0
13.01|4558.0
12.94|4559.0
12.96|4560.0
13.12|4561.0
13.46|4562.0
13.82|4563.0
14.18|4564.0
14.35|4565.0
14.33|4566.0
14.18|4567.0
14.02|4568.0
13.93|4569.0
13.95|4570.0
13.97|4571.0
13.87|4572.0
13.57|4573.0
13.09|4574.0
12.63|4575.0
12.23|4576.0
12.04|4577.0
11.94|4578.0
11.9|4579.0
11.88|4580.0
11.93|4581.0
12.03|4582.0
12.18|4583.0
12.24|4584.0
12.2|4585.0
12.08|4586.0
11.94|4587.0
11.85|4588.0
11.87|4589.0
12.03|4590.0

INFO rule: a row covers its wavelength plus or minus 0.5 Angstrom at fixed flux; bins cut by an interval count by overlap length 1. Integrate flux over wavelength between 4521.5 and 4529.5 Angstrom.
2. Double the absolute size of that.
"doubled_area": 199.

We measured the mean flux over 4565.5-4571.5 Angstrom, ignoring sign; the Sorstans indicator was 14.1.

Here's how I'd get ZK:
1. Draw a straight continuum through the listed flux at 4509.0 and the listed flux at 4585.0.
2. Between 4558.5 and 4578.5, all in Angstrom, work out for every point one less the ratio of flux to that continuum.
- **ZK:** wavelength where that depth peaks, 4578.0 Angstrom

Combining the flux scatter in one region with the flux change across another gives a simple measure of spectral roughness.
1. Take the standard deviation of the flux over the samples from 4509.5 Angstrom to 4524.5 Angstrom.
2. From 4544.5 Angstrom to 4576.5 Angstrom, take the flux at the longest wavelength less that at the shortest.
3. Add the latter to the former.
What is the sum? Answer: 0.7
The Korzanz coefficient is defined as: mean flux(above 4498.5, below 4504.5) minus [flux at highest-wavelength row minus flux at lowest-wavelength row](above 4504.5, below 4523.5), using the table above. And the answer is 12.3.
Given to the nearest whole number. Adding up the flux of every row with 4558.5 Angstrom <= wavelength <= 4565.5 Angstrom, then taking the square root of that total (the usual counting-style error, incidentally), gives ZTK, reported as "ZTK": 10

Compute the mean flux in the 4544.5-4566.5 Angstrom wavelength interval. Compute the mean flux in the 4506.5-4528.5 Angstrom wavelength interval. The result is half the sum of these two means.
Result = 12.8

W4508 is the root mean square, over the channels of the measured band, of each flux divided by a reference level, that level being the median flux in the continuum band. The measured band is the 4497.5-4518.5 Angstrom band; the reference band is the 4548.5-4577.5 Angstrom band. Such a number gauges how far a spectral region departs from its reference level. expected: 0.96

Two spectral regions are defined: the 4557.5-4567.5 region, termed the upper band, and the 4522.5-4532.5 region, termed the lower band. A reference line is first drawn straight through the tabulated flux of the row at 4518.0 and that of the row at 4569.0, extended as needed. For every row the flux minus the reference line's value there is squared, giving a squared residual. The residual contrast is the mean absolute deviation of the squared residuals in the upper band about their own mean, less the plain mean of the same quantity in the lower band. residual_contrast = -0.5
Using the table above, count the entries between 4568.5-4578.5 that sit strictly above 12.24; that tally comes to 7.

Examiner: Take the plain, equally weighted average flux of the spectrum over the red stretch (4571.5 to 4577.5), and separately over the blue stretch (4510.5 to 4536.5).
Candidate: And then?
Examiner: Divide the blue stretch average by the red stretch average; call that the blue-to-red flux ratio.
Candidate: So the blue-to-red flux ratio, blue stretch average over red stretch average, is 0.98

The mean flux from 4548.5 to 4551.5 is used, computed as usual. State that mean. 12.3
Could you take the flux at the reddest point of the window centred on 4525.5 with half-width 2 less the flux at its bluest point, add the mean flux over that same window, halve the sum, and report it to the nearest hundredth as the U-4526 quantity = 5.62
